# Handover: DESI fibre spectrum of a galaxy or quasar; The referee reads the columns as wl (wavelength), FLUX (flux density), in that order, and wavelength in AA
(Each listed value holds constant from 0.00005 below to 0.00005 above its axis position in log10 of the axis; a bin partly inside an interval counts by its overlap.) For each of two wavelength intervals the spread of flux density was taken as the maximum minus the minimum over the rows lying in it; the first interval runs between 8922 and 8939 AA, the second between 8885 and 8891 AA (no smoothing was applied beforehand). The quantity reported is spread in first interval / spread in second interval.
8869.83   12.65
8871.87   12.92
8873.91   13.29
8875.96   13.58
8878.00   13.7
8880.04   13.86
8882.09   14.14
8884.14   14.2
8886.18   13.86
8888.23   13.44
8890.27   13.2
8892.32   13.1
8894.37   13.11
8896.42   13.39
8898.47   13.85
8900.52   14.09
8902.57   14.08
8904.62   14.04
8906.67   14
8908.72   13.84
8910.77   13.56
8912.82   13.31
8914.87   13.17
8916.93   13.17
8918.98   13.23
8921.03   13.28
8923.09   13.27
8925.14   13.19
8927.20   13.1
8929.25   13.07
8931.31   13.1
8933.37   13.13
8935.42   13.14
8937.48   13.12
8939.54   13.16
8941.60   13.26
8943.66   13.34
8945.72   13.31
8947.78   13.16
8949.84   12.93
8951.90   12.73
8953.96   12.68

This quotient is 0.30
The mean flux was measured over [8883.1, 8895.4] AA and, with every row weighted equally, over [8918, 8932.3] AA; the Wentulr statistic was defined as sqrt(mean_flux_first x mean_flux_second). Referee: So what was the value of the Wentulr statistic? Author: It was 13.3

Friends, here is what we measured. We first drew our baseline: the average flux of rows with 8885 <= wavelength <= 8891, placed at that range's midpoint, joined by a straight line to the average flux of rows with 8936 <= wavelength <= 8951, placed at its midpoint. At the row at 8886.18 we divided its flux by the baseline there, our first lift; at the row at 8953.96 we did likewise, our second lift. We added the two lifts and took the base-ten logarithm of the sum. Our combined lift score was 0.299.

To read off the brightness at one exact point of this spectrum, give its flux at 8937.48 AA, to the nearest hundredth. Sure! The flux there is 13.12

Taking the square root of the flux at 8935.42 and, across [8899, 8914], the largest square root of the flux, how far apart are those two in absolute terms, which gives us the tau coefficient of 0.129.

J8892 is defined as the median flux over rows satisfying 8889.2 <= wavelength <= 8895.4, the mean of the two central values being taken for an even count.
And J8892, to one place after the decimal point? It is 13.1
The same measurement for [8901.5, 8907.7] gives 14.0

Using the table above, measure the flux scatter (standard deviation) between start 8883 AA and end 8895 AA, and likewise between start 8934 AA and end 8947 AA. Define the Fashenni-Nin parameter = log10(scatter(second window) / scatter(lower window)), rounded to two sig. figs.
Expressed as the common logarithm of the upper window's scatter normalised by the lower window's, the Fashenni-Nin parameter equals -0.68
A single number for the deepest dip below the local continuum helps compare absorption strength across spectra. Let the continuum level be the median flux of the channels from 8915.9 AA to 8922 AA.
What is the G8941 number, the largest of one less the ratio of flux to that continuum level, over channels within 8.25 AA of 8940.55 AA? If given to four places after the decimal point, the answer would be 0.0083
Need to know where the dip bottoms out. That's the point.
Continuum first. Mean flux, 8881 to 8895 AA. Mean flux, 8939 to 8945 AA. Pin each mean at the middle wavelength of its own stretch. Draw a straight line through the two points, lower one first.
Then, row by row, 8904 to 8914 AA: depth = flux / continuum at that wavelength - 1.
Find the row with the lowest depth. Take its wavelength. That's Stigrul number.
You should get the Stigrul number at 8912.82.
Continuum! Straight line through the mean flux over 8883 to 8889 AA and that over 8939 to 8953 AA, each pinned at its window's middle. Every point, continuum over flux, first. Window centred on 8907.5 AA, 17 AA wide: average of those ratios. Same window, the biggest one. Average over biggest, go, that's 0.964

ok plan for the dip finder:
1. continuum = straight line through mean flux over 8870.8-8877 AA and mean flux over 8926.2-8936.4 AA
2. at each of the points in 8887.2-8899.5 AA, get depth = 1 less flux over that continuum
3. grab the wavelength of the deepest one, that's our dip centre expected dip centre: 8892.32 AA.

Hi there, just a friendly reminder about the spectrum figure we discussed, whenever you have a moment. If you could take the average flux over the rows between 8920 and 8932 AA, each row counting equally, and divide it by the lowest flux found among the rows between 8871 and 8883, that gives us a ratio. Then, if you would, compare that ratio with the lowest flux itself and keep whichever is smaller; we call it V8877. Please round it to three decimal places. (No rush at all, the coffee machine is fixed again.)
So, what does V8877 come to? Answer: 1.019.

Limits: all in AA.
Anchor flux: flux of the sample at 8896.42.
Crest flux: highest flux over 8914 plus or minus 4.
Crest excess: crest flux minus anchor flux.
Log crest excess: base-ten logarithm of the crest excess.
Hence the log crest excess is -0.77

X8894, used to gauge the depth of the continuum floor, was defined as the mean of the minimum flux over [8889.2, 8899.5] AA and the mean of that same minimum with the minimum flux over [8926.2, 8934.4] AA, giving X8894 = 13.09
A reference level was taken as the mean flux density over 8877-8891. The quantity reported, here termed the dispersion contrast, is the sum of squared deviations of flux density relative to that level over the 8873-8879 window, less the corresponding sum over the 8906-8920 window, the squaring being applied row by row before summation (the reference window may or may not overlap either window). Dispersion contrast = -1.1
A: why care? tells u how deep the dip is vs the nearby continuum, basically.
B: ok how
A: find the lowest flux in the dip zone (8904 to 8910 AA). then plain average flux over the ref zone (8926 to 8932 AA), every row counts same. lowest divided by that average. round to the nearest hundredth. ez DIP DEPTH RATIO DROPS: 1.06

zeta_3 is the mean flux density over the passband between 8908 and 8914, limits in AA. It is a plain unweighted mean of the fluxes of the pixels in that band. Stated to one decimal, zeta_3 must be 13.6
